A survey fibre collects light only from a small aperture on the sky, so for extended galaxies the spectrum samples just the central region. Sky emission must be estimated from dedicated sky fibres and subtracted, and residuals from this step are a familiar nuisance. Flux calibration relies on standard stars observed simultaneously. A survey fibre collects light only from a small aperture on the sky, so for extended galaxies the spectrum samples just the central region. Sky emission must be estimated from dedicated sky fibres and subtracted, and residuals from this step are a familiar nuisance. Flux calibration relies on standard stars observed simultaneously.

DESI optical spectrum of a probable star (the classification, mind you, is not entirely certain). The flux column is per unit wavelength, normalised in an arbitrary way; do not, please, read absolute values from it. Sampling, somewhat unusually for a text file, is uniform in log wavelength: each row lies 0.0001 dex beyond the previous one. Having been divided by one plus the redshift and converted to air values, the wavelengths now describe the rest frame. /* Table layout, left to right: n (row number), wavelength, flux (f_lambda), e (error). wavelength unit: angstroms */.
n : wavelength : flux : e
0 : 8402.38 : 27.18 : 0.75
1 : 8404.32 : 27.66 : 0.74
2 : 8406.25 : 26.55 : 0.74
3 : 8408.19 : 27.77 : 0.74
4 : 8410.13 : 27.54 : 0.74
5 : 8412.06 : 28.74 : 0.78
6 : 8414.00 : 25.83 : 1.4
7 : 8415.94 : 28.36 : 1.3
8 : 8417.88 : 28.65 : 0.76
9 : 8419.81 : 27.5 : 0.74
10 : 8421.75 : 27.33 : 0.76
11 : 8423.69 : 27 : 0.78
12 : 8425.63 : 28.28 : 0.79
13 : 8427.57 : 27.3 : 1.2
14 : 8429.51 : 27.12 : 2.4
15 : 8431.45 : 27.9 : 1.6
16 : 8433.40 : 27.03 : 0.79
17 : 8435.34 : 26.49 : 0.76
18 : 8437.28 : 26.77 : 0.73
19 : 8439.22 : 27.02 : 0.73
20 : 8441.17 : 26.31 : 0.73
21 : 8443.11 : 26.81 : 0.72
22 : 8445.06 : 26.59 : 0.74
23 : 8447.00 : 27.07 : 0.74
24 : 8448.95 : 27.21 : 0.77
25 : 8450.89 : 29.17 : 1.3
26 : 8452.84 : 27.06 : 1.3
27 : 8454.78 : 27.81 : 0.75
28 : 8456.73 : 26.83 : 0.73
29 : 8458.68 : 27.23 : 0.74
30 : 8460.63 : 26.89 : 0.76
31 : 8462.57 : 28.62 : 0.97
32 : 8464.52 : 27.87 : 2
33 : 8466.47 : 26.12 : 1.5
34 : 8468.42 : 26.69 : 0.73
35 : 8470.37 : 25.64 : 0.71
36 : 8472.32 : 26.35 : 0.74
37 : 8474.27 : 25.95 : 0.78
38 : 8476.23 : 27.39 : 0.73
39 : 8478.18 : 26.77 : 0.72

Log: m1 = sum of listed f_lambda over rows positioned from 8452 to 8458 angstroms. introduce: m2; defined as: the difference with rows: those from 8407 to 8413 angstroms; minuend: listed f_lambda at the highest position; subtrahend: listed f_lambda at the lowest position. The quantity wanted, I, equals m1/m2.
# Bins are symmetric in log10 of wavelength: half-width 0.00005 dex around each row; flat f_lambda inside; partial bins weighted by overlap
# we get 84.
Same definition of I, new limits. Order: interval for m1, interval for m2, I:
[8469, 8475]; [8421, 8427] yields 82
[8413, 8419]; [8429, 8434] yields -920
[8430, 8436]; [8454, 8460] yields -140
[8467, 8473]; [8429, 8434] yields -874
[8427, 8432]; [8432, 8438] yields -317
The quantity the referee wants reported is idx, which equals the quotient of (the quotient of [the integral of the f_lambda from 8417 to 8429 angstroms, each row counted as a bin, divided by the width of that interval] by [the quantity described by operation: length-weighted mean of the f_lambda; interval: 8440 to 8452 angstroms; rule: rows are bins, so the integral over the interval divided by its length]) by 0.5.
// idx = 2.04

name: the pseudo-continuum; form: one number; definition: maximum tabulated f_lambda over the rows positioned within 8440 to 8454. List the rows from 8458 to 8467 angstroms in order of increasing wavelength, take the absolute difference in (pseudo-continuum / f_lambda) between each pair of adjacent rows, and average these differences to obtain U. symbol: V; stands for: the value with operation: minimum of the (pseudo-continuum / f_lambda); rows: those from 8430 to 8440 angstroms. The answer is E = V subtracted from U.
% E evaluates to -1.00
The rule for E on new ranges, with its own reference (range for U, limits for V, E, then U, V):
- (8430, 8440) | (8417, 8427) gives -1.00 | 0.019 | 1.02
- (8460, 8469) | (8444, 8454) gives -0.95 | 0.047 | 1.00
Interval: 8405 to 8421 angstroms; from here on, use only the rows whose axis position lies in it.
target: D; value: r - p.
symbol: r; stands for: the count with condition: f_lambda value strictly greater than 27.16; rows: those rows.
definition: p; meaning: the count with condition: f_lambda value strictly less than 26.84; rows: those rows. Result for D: 4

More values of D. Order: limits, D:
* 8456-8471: -1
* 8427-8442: -1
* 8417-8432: 6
